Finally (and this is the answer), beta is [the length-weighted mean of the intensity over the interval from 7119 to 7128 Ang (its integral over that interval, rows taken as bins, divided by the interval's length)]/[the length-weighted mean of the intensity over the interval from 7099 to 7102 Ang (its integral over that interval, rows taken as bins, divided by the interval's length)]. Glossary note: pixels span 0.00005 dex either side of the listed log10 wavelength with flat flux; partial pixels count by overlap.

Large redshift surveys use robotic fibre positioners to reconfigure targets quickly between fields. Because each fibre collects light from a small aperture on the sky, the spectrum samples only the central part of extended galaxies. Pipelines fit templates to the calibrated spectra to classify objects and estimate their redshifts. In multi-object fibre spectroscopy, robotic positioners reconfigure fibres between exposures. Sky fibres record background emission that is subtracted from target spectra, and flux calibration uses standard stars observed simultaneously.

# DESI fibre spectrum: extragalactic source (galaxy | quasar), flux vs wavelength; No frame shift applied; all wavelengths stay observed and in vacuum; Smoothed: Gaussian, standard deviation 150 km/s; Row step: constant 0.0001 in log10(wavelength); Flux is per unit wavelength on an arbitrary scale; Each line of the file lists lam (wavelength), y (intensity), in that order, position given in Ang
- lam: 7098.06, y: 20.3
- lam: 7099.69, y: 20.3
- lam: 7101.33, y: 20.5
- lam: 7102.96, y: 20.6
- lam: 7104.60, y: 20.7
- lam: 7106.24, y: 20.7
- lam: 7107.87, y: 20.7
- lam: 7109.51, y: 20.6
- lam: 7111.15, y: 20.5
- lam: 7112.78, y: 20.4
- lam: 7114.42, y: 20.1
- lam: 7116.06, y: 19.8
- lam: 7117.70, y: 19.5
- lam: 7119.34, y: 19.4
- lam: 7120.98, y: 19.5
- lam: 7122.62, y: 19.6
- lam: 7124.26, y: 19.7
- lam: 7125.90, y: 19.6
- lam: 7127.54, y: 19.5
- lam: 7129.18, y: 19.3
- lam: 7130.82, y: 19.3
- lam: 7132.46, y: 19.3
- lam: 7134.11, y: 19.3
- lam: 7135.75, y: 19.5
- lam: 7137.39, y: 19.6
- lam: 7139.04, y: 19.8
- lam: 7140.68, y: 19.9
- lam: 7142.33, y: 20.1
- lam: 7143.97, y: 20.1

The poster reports 0.96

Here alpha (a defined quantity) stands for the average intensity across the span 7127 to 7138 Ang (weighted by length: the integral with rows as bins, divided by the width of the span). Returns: 19.4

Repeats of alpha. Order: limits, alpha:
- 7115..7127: 19.6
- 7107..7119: 20.2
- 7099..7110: 20.6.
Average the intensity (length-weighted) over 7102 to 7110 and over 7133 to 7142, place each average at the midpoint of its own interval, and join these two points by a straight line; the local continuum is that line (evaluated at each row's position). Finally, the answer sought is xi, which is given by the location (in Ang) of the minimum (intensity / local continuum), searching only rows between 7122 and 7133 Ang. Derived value 7129.18 Ang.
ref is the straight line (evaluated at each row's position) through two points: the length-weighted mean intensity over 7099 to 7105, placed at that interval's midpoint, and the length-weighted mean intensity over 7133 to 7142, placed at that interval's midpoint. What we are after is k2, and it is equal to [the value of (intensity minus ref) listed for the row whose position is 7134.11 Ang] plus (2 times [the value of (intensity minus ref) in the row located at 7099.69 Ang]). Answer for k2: -0.9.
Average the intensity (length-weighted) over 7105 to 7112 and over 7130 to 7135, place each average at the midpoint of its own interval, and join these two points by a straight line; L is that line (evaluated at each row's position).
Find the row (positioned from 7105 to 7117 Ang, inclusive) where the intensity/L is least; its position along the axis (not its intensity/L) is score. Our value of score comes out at 7116.06 Ang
